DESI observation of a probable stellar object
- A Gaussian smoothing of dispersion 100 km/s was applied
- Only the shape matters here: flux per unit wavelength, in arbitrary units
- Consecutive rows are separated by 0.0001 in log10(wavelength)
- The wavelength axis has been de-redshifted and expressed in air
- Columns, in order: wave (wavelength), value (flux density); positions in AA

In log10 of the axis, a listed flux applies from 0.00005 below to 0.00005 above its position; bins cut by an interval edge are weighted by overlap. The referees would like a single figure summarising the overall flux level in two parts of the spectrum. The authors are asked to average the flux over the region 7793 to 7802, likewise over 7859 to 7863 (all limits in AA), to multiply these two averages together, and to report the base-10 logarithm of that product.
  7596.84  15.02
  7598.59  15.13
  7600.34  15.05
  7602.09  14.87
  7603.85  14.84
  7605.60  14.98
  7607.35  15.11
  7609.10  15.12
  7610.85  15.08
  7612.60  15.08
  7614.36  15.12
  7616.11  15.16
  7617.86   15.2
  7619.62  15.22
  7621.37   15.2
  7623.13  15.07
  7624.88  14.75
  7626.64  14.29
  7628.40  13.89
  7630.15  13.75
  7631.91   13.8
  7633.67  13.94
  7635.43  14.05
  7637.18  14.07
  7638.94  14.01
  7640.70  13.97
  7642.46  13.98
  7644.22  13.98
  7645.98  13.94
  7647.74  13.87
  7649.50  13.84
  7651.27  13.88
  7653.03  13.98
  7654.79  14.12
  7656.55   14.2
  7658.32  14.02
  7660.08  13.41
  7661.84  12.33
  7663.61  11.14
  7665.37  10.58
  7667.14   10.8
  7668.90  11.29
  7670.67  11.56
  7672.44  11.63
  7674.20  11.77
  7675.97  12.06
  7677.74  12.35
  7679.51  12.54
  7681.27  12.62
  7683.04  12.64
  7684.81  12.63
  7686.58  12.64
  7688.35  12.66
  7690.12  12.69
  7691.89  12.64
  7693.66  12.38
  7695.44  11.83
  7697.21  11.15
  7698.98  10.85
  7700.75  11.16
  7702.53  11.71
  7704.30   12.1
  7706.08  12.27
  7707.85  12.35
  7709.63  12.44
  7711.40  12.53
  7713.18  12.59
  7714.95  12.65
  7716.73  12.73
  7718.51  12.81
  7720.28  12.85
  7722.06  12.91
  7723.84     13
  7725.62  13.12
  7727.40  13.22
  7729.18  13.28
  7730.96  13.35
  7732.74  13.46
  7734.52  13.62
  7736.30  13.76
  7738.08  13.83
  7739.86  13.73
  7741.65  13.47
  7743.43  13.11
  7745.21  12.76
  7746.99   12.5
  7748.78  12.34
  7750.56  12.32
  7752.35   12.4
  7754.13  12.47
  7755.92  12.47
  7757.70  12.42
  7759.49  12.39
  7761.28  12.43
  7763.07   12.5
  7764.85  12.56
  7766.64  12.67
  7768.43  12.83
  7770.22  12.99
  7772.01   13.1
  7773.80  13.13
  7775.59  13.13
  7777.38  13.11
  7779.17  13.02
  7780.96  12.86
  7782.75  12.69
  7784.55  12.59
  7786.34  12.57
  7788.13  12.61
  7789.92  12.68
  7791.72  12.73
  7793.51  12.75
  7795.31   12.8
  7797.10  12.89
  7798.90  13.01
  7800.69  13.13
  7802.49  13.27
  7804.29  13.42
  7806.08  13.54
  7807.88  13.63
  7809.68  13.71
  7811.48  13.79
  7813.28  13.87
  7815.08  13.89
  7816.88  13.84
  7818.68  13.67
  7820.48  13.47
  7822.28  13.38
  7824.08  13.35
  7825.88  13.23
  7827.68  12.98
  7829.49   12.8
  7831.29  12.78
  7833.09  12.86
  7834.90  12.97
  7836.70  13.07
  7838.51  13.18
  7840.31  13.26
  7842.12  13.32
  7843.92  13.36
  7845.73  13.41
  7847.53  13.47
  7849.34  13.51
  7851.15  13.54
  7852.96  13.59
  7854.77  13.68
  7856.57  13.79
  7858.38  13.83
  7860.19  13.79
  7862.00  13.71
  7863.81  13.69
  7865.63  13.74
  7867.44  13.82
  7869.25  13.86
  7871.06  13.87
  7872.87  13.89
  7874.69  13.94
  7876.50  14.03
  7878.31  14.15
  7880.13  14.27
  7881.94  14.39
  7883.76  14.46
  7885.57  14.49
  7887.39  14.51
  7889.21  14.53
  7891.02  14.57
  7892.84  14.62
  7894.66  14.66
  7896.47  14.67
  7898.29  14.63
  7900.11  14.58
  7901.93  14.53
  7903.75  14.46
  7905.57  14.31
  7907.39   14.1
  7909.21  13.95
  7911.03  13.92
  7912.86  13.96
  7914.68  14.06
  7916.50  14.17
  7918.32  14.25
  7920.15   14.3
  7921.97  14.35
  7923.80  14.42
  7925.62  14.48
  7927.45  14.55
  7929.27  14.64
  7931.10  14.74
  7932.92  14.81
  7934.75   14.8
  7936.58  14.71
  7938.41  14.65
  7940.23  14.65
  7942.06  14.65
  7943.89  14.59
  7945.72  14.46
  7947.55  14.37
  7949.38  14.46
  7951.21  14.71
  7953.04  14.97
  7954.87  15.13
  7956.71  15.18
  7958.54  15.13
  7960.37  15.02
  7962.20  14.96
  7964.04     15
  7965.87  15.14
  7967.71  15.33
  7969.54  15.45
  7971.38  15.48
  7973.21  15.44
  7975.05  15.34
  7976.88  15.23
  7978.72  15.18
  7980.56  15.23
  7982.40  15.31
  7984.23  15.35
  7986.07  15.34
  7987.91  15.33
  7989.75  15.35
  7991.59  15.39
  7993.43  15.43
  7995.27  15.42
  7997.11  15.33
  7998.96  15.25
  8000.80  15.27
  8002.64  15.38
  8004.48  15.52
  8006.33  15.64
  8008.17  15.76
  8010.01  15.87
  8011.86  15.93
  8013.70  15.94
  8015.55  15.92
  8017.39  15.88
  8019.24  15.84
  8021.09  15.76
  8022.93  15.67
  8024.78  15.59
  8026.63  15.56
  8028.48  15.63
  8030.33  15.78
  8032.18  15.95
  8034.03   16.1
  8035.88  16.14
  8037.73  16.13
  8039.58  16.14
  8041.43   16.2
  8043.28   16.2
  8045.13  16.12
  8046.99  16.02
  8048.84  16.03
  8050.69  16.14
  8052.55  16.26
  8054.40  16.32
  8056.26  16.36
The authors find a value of 2.25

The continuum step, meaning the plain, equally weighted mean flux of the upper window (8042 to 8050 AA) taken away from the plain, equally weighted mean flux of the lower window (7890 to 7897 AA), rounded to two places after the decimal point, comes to -1.46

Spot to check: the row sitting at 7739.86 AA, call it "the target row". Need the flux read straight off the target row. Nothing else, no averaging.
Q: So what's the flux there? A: 13.73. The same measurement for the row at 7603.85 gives 14.84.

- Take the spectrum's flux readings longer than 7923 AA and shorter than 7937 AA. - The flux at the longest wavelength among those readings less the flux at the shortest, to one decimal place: 0.3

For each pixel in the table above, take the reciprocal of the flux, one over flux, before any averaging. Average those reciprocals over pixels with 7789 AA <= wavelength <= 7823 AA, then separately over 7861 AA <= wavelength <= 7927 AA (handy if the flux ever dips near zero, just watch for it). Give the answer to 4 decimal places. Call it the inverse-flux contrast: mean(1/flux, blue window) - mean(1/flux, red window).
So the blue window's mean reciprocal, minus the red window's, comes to 0.0047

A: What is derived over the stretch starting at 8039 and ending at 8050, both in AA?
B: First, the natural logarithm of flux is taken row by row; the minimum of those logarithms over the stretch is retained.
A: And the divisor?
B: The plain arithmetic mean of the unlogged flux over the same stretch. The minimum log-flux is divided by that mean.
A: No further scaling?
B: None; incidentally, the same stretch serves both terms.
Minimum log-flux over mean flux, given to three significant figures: 0.172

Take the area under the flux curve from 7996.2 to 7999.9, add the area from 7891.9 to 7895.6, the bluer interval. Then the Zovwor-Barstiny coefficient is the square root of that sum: 10.5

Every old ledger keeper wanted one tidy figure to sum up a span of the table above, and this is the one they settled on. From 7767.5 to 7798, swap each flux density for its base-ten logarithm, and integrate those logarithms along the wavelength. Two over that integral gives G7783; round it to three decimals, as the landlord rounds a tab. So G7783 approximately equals 0.059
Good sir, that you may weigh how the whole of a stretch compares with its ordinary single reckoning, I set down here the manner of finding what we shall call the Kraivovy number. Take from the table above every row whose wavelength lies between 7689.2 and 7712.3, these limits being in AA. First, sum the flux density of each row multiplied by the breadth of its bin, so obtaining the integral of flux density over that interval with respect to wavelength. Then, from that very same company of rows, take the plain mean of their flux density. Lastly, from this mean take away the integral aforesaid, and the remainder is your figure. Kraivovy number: -265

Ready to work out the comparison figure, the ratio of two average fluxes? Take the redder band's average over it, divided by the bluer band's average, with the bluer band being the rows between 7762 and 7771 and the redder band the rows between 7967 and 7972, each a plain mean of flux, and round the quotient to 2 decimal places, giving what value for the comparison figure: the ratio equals 1.21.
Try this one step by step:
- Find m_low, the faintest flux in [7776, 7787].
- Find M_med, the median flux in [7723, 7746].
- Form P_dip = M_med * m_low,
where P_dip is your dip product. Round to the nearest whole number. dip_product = 168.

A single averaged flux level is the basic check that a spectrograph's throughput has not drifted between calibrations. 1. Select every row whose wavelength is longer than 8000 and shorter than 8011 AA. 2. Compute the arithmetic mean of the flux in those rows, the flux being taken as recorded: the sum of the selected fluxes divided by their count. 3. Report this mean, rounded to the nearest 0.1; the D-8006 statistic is 15.6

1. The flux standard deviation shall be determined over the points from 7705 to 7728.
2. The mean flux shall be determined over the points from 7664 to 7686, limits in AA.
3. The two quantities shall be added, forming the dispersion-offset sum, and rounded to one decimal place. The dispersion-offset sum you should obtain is 12.2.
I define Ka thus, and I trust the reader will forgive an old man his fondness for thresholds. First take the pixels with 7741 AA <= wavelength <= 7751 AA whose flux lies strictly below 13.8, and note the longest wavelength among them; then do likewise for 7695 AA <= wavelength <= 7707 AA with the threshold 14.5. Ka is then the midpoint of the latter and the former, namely 7728.3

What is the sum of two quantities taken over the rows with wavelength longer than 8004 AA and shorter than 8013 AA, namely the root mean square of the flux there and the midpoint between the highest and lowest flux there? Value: 31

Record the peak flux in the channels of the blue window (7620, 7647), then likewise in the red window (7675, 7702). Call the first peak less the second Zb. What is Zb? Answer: 2.5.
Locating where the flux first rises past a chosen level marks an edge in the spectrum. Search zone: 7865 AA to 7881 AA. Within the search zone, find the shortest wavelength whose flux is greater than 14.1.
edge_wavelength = 7878.31 AA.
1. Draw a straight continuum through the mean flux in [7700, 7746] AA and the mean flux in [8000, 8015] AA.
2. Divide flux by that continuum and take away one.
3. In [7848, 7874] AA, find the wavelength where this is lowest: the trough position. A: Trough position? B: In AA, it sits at 7849.34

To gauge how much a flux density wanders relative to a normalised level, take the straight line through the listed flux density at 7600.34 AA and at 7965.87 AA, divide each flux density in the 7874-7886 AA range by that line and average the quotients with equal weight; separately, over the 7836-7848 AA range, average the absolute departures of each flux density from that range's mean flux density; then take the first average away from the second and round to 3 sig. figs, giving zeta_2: -0.835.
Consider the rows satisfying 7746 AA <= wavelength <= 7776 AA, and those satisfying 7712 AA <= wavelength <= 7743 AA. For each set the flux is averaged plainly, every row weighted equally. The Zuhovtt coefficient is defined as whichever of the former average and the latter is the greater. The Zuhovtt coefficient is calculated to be 13.2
